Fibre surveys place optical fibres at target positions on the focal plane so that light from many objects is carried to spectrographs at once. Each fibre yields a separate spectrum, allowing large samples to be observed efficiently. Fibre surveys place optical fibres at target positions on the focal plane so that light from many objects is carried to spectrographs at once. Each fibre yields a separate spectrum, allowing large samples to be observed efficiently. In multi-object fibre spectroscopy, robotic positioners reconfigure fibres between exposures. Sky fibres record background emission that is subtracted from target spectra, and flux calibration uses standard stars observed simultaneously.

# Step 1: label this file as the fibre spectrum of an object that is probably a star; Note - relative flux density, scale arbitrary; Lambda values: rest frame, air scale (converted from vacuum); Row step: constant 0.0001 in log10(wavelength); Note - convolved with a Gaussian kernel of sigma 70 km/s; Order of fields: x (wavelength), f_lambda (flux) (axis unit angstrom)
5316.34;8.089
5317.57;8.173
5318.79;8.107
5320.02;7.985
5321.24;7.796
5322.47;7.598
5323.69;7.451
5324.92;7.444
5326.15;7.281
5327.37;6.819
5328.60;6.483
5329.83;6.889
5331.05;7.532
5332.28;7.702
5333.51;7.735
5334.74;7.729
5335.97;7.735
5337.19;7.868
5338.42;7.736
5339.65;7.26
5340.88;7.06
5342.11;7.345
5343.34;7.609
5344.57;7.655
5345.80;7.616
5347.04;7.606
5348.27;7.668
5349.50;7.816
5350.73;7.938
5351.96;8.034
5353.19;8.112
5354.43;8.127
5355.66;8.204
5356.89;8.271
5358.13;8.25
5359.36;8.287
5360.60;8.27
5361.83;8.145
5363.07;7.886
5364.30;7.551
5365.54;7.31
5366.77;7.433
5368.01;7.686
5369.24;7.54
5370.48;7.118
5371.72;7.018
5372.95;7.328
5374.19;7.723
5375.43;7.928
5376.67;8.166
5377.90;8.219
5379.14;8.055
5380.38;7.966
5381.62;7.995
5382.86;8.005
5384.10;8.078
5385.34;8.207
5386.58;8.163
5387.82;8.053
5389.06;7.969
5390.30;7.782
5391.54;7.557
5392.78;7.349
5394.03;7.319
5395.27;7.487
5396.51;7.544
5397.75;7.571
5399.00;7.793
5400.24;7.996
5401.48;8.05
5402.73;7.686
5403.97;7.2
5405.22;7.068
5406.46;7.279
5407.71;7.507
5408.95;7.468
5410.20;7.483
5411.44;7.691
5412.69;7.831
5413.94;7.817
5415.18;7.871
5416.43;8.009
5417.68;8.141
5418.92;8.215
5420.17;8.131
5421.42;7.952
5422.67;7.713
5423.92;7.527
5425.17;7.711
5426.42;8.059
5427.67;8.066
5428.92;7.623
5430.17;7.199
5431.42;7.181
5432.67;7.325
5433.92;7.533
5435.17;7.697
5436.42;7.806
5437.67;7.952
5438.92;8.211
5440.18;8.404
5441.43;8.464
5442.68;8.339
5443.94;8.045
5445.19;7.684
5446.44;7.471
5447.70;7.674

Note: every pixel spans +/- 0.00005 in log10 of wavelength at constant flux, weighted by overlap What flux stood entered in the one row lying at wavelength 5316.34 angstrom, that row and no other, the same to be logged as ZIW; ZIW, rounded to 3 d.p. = 8.089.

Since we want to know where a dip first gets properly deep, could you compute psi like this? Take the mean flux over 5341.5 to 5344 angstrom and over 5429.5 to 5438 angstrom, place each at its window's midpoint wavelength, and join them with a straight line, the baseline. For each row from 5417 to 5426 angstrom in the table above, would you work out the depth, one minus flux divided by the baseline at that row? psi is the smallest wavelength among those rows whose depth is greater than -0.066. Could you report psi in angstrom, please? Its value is 5421.42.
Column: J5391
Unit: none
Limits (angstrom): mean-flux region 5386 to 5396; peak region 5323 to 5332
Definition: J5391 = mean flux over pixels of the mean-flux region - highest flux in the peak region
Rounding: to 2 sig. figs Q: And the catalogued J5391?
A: 0.18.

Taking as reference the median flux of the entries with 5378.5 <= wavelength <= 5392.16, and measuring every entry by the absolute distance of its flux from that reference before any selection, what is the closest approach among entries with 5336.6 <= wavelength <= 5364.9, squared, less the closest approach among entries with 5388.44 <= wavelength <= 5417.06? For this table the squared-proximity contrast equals -0.0032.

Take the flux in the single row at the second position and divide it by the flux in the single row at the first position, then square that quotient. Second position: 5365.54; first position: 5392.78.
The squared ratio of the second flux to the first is 0.99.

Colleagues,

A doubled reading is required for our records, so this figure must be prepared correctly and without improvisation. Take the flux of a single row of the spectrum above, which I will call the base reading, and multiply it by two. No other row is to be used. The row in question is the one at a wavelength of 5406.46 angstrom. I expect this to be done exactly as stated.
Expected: 14.6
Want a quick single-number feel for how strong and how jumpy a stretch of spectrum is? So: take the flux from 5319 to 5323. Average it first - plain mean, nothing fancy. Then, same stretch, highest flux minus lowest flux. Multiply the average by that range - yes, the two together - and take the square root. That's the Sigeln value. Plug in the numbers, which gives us 1.7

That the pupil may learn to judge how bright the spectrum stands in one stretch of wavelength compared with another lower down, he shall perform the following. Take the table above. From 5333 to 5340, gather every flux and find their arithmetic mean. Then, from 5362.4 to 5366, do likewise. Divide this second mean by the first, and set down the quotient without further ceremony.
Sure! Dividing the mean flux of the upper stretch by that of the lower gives 0.99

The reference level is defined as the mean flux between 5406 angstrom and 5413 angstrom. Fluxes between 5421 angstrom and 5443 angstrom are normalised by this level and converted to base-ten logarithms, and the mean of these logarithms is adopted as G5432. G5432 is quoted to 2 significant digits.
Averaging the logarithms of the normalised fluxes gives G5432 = 0.015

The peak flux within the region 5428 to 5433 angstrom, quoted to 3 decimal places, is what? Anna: 7.623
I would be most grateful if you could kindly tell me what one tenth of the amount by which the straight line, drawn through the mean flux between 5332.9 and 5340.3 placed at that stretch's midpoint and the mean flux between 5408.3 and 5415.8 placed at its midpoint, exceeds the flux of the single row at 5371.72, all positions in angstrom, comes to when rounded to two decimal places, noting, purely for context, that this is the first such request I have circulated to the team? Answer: 0.07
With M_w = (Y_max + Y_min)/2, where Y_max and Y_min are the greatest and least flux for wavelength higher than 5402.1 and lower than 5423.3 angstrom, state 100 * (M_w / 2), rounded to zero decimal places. 382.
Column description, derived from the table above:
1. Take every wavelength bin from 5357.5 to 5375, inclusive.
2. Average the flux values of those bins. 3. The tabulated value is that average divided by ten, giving 0.768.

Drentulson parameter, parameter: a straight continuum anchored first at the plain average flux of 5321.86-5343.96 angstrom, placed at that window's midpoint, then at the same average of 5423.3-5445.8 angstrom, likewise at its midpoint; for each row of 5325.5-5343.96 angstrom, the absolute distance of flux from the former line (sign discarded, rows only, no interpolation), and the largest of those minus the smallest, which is 0.81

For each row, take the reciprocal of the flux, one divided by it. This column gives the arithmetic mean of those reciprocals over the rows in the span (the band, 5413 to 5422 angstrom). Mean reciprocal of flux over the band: 0.125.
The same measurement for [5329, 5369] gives 0.129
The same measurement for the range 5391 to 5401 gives 0.132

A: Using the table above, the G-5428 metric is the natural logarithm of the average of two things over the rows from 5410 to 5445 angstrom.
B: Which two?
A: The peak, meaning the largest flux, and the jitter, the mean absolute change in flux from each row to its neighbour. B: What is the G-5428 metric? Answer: 1.46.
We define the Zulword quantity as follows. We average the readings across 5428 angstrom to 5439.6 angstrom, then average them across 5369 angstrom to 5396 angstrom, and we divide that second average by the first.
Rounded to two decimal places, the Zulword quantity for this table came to 1.02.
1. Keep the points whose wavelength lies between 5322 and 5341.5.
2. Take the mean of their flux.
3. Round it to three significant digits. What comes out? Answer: 7.40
